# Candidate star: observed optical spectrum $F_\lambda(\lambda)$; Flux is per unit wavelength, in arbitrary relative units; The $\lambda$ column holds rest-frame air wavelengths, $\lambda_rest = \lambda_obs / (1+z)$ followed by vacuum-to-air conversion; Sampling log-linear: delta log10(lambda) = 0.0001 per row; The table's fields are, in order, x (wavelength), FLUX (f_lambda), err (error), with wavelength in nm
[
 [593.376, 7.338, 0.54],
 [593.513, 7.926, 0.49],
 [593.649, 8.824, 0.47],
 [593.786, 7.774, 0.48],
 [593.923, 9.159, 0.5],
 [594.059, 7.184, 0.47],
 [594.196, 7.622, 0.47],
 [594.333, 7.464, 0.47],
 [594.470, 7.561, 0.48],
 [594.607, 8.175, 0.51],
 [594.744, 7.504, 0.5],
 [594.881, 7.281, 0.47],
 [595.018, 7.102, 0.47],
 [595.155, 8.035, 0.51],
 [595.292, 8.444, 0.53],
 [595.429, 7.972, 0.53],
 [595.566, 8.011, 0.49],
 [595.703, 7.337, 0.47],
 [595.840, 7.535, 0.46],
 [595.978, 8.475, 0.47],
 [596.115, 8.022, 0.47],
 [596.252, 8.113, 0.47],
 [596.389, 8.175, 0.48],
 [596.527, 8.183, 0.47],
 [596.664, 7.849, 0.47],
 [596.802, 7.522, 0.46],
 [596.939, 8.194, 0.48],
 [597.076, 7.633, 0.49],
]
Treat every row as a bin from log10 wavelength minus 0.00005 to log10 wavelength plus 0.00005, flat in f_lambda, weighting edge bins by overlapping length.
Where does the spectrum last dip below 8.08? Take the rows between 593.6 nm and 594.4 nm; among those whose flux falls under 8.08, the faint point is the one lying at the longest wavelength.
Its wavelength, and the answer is 594.333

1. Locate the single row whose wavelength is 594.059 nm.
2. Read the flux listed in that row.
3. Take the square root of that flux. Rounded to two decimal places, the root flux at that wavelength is 2.68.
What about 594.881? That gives 2.70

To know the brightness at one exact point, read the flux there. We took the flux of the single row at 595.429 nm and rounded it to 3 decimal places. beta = 7.972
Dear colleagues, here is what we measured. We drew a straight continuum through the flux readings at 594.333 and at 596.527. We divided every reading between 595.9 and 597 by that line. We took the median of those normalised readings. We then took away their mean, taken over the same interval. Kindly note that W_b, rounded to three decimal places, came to 0.010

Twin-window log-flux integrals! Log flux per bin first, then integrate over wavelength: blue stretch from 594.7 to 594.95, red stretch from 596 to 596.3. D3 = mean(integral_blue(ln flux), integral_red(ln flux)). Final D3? 0.56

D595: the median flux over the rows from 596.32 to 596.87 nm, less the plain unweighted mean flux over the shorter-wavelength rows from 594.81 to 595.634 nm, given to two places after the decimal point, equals 0.20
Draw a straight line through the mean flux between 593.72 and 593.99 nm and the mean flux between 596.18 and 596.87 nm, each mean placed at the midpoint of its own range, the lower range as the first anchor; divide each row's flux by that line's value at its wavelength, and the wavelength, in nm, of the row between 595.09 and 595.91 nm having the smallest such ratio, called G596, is 595.703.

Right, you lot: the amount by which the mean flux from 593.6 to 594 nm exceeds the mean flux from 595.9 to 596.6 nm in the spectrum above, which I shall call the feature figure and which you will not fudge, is 0.4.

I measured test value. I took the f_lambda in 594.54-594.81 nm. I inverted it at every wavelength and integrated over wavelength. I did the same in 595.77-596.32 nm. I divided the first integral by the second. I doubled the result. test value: 1.0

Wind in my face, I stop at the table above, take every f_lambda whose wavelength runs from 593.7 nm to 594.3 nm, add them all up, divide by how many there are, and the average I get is 7.9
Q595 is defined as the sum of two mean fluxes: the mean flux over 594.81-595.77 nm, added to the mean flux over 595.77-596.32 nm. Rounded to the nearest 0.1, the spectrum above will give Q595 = 15.8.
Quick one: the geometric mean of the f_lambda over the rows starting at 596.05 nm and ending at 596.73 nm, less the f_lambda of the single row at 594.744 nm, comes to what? 0.56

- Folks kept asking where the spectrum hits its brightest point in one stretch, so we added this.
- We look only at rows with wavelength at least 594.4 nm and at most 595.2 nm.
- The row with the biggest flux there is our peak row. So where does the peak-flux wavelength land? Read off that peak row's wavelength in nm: 594.607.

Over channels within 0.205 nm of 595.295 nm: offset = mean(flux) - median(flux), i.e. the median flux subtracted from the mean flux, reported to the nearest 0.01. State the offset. 0.12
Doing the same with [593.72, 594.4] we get 0.22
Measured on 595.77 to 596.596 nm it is -0.06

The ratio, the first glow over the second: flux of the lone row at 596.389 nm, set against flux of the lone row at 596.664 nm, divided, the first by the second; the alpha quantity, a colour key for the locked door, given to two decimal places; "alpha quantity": 1.04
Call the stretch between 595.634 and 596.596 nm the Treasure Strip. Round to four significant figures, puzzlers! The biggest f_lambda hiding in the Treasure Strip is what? 8.475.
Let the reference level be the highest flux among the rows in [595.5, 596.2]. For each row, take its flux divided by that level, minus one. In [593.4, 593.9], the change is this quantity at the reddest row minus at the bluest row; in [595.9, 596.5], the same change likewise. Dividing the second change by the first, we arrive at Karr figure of 2.0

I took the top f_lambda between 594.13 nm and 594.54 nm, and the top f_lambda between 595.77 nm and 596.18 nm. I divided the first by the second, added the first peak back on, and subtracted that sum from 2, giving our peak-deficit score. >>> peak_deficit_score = -6.5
